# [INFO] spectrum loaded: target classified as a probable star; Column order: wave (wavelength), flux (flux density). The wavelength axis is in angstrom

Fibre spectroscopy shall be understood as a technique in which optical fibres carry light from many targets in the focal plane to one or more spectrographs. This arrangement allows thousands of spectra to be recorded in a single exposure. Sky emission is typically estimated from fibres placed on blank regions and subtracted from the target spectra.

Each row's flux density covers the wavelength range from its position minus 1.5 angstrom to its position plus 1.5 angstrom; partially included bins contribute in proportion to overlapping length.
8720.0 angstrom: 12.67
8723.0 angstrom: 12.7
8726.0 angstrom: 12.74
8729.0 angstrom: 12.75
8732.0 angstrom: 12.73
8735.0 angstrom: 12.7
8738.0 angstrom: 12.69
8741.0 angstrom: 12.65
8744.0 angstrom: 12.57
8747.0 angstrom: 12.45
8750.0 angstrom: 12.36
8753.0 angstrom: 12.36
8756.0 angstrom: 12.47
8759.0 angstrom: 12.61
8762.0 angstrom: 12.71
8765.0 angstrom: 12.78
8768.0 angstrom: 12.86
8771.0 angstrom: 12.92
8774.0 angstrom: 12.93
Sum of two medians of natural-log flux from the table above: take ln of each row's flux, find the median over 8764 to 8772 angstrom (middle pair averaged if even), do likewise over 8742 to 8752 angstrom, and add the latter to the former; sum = 5.08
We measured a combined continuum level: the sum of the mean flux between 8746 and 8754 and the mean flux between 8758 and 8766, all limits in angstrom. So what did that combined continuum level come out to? 25.1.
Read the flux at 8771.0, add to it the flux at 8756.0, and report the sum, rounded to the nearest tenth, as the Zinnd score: 25.4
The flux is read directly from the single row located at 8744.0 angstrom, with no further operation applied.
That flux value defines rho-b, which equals 12.57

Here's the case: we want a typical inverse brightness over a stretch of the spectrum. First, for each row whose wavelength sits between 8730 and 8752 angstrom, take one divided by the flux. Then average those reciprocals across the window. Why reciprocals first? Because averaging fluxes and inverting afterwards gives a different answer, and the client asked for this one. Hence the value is 0.0794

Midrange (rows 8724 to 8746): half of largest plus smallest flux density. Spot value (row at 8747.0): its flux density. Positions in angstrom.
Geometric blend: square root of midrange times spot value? 12.6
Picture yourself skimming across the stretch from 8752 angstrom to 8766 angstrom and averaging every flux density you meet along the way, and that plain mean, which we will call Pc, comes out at 12.6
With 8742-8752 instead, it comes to 12.5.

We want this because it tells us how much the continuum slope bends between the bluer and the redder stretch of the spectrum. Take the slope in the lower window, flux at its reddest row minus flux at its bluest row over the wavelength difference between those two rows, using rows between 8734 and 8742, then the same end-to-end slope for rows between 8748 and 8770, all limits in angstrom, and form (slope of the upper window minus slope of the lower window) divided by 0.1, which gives 0.4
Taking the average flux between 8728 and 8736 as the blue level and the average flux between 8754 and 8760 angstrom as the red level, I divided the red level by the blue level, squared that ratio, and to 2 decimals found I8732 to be 0.97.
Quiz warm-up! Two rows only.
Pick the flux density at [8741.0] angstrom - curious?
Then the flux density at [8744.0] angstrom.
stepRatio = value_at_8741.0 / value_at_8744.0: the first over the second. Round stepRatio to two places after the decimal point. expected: 1.01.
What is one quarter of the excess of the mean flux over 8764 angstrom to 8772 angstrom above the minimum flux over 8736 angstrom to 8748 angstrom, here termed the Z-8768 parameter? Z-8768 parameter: 0.10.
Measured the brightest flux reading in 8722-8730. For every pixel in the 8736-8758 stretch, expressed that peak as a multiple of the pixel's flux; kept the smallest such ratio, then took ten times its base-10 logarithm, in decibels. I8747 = 0.020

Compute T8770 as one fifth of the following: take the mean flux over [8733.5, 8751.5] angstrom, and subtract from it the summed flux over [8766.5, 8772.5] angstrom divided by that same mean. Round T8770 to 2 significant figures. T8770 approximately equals 2.1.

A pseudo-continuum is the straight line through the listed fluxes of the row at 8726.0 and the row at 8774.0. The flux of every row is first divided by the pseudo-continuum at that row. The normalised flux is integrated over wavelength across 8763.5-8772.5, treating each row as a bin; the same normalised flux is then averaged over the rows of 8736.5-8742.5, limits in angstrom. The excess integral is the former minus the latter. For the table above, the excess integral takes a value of 8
